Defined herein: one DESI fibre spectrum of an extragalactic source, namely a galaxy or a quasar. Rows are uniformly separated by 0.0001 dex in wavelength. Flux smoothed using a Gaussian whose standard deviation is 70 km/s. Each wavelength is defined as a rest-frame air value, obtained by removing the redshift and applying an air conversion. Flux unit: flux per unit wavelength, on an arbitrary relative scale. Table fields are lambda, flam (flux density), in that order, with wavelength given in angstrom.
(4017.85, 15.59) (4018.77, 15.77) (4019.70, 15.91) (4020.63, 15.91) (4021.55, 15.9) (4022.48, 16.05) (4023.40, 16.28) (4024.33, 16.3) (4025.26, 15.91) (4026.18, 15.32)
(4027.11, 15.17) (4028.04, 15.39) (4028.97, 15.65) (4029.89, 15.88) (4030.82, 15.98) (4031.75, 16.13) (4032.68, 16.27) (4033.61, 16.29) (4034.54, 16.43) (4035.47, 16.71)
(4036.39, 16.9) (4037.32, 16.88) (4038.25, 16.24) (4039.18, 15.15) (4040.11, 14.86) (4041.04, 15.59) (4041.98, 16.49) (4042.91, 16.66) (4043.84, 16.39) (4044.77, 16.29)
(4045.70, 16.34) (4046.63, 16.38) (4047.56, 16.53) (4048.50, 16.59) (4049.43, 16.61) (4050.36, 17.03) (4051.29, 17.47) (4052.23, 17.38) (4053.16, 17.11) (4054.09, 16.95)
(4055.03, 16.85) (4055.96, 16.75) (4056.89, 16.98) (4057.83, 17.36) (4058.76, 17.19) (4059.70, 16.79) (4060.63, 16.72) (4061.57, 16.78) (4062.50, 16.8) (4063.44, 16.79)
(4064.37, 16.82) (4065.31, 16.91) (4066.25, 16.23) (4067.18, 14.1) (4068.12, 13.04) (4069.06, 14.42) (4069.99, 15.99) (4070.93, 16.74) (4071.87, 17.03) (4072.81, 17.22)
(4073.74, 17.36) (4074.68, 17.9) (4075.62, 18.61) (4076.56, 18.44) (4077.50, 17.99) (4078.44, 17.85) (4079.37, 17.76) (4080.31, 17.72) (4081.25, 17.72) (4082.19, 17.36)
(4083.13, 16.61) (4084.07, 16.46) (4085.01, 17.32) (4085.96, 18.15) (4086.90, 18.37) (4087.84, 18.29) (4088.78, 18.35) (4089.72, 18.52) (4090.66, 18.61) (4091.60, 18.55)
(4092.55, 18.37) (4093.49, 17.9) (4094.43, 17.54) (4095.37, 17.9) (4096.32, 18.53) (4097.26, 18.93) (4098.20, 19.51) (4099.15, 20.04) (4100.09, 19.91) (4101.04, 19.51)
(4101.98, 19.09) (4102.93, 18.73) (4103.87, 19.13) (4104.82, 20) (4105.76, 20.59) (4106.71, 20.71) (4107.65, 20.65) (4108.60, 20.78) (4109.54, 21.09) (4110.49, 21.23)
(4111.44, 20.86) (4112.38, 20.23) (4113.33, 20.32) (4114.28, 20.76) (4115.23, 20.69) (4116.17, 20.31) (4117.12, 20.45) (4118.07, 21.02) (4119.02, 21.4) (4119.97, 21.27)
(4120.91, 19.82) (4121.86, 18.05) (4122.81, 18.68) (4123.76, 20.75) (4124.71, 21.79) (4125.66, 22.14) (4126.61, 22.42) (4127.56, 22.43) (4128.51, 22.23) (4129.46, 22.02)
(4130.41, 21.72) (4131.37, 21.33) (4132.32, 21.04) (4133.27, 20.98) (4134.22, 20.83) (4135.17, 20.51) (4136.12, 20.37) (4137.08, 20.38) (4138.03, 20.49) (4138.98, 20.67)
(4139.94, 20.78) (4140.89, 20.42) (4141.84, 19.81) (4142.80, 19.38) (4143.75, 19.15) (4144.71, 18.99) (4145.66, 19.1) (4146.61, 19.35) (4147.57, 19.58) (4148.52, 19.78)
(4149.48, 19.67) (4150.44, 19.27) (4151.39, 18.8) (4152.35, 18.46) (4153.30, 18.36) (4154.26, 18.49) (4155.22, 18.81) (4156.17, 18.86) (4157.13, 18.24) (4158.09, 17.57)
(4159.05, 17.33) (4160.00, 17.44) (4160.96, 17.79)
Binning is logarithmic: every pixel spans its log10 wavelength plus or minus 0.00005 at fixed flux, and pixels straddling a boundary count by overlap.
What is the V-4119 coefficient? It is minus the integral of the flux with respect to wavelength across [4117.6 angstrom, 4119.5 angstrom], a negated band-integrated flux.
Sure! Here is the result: -40.2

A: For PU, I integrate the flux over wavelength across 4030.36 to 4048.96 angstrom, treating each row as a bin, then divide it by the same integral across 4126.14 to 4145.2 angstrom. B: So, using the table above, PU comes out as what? 0.76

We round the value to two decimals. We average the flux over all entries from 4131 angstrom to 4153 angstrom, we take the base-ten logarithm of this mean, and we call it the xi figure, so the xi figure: 1.30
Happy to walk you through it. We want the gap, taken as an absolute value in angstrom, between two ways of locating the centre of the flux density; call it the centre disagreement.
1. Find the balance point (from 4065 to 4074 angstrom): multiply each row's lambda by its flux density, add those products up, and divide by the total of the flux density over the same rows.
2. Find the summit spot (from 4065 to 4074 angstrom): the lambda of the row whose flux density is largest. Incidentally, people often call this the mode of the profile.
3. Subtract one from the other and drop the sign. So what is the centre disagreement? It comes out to 4.1 angstrom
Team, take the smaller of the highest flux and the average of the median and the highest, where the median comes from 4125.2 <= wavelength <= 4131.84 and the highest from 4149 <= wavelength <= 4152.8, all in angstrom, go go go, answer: 19.67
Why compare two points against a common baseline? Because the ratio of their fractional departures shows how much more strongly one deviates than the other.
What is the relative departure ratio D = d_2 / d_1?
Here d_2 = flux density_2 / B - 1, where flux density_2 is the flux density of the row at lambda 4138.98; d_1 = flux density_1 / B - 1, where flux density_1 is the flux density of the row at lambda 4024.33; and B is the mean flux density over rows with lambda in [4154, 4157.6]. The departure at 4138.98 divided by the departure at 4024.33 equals -0.9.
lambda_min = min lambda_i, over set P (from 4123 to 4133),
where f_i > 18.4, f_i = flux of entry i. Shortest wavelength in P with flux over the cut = 4123.76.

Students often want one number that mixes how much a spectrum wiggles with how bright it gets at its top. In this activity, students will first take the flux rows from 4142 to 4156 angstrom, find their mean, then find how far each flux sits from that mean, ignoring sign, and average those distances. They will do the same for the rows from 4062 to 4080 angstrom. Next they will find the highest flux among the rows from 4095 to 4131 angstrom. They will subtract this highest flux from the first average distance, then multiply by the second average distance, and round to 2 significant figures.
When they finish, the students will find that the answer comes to -23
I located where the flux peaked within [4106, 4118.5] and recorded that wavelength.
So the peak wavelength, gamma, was 4110.49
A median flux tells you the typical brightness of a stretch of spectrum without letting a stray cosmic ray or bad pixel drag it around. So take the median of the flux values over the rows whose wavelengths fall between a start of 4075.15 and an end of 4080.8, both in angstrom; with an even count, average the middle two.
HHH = 18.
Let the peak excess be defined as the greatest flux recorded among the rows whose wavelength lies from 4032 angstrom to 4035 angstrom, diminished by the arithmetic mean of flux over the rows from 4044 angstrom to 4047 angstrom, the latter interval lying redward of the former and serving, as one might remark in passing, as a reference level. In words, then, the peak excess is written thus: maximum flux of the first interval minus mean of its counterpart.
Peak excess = 0.1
